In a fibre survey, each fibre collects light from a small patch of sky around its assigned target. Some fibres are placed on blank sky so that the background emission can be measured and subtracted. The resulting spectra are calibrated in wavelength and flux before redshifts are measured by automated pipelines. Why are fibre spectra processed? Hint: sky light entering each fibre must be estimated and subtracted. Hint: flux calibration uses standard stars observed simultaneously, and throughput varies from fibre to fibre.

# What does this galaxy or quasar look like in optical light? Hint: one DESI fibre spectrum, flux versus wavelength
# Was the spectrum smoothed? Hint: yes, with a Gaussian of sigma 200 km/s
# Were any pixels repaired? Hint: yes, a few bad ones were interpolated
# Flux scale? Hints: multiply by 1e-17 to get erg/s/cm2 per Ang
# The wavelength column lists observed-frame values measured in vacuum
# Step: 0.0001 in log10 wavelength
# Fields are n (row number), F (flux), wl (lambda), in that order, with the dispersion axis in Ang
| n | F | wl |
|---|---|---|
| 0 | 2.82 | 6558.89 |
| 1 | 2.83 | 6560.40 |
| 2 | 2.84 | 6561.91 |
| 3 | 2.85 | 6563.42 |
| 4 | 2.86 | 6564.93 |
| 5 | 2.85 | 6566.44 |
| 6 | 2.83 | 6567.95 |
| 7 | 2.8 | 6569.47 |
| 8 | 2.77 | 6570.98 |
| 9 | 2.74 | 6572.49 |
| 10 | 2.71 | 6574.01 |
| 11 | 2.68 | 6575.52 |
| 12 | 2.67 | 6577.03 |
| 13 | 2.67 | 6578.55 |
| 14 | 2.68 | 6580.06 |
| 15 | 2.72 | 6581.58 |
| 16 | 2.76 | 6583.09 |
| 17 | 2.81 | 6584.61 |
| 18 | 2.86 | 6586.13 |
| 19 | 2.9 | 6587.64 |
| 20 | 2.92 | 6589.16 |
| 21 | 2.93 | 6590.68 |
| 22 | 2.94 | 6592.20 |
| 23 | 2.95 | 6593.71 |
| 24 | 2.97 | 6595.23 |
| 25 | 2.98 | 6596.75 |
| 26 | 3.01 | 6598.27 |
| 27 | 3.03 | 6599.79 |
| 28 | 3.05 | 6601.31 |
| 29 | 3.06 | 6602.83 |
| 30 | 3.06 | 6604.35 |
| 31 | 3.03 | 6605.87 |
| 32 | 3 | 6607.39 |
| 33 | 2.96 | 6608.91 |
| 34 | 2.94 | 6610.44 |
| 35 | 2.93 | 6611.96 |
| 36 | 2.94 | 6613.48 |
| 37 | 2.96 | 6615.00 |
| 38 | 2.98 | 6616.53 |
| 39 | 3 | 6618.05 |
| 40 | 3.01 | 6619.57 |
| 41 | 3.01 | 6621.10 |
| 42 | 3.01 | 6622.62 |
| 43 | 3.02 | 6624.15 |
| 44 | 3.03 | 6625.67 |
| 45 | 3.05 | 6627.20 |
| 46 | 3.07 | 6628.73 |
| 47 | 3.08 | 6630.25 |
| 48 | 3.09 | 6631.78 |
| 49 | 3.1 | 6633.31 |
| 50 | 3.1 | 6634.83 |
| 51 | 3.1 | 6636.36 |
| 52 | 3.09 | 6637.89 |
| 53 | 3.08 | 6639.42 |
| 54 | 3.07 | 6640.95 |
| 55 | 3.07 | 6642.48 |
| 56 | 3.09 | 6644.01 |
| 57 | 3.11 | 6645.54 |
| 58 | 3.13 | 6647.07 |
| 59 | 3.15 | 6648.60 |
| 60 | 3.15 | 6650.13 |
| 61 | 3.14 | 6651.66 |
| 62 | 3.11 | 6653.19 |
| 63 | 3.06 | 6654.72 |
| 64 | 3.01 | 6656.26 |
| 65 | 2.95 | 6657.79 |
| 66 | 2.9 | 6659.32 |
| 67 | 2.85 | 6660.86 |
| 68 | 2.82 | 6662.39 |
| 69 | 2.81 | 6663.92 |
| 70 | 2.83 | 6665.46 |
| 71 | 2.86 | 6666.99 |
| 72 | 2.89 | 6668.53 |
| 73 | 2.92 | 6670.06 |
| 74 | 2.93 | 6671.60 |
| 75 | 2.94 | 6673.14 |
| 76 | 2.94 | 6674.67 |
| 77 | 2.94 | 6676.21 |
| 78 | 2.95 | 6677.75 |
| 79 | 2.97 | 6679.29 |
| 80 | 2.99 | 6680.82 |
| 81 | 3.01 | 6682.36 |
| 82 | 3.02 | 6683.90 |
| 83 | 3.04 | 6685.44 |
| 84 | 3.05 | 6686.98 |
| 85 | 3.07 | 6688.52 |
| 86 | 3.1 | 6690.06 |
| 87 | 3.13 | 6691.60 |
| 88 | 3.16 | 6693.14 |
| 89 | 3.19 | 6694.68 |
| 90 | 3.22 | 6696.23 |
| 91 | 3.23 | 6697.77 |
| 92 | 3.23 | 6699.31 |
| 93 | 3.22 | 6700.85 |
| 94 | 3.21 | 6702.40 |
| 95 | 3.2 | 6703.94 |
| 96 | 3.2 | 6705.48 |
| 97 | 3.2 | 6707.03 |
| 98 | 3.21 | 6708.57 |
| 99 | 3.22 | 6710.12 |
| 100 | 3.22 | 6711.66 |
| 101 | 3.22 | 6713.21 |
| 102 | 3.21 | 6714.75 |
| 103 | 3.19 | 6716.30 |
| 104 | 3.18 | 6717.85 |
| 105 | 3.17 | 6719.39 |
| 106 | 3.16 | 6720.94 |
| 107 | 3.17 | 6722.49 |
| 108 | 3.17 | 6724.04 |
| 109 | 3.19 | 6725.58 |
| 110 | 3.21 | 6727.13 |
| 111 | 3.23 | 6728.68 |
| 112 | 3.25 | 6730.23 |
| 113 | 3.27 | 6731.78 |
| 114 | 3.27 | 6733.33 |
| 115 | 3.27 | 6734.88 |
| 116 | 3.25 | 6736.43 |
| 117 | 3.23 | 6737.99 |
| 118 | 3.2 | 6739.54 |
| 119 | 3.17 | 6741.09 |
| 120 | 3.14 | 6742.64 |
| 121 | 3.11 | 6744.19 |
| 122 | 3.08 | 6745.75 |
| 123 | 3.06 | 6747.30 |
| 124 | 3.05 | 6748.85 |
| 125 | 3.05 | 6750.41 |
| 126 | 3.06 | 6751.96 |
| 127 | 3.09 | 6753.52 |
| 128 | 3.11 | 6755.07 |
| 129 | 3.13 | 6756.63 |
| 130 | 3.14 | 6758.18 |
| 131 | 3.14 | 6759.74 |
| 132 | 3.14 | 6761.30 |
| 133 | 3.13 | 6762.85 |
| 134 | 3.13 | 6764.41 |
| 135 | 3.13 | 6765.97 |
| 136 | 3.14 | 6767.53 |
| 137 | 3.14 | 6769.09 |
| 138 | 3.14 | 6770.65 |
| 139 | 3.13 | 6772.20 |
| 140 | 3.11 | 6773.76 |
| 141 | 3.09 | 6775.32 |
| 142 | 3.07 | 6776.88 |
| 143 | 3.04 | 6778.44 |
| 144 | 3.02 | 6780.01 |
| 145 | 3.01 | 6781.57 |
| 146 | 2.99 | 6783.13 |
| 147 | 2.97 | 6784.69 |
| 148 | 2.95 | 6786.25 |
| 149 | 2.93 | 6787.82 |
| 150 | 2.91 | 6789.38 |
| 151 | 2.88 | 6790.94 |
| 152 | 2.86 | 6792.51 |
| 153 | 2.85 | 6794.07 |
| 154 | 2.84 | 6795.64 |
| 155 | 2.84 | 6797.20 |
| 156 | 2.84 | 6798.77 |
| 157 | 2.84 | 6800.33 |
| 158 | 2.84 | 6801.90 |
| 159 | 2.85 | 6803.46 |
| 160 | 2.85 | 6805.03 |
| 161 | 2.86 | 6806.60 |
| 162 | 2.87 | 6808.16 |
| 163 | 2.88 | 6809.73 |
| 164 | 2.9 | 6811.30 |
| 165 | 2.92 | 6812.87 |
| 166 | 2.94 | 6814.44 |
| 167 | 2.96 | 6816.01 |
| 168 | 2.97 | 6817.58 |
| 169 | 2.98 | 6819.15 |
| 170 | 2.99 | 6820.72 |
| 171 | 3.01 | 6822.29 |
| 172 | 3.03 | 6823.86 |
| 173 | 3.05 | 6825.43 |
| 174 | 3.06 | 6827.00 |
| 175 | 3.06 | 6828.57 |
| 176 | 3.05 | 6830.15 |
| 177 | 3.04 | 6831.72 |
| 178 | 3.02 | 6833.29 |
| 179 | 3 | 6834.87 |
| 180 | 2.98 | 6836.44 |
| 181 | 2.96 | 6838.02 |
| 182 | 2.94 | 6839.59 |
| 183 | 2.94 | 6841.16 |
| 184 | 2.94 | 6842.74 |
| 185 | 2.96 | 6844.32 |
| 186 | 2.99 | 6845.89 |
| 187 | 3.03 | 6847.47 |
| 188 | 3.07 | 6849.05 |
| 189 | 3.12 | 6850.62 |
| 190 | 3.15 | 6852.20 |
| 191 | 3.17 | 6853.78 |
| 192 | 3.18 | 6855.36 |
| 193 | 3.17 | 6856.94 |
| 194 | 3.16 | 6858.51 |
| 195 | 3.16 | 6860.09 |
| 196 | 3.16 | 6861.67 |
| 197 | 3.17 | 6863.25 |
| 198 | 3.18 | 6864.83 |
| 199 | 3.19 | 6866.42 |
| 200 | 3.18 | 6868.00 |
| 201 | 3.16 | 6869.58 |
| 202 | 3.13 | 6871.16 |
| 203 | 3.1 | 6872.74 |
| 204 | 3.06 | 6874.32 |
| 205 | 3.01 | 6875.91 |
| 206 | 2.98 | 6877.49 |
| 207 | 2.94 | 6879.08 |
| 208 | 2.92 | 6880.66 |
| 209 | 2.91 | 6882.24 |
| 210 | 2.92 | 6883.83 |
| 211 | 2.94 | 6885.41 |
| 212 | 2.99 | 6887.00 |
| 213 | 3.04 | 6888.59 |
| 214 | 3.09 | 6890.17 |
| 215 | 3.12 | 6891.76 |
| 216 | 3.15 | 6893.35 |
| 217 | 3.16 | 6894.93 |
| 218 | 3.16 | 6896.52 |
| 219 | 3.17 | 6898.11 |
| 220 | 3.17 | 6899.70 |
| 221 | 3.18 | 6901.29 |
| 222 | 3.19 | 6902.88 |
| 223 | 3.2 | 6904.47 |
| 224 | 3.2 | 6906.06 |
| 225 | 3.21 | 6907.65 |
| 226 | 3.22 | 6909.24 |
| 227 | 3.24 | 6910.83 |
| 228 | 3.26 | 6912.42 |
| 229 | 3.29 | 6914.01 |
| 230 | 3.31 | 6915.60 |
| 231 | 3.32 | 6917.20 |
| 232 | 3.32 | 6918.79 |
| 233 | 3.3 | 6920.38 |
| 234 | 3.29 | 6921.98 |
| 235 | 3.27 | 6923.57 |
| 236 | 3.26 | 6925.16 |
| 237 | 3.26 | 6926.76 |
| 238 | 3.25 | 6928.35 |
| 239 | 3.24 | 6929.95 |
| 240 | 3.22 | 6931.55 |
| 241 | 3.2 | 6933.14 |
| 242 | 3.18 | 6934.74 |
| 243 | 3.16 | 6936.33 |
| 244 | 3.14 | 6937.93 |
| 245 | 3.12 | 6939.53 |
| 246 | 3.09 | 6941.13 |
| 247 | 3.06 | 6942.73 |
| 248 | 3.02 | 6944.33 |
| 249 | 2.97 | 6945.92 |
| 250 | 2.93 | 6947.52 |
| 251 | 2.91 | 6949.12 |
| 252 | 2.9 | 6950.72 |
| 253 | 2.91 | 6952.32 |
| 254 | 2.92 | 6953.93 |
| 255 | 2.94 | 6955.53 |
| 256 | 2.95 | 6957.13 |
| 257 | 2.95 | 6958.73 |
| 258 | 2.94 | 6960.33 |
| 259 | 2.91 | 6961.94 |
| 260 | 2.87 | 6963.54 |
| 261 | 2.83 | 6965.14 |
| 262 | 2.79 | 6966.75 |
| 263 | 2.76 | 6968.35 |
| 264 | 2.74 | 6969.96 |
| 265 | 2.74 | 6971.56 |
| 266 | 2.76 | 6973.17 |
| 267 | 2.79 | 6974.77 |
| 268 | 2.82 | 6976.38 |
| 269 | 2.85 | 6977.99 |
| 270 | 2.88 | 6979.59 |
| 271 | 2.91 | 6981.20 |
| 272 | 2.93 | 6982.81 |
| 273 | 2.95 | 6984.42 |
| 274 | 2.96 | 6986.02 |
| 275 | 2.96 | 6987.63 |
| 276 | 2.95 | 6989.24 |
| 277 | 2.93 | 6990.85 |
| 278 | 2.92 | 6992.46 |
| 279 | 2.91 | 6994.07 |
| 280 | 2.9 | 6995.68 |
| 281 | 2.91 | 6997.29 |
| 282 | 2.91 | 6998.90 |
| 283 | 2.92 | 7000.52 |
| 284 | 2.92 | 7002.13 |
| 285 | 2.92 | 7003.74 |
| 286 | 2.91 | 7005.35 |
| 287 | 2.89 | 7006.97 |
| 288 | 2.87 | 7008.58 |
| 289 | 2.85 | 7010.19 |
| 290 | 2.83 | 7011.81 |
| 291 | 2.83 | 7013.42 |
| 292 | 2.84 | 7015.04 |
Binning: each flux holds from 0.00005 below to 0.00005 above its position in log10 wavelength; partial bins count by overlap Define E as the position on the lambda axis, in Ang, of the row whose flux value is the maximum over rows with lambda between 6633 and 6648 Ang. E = 6647.07 Ang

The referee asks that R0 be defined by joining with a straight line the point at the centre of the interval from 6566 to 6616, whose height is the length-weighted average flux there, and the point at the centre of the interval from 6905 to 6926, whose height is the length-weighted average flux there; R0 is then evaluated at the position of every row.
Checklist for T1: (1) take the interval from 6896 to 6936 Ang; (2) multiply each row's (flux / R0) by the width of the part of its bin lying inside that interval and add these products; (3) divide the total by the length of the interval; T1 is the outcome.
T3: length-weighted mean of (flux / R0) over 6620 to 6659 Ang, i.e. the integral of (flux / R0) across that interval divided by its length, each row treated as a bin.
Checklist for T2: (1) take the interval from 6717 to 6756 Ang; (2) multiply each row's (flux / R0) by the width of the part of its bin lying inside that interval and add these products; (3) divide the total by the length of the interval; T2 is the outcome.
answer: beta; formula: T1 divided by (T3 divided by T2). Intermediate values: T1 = 0.99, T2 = 1.04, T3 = 1.04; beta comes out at 0.98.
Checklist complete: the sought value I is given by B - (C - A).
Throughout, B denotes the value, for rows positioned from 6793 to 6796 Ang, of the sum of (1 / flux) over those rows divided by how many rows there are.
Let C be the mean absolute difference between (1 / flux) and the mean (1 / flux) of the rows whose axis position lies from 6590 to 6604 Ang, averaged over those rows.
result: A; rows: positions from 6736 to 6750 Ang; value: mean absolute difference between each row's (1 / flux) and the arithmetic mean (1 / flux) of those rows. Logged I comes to 0.35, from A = 0.0062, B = 0.35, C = 0.0046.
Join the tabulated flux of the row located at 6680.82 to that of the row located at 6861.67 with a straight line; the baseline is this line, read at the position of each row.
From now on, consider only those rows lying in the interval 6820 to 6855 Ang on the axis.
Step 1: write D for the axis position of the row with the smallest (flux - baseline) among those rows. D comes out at 6842.74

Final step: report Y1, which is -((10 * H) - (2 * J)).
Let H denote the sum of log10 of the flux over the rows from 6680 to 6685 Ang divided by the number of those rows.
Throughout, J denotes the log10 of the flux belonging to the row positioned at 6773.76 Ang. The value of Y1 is -3.8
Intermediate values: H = 0.478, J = 0.49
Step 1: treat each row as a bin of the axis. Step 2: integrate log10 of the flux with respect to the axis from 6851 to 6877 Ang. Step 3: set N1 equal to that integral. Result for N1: 12.9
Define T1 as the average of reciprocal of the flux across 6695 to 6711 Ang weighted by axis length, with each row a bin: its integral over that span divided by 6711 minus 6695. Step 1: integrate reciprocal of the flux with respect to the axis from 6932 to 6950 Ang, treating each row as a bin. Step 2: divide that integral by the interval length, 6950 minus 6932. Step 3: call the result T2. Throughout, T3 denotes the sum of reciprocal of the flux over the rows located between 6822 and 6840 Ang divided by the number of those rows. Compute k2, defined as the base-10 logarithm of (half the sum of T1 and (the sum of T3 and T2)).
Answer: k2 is -0.315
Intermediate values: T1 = 0.311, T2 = 0.326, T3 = 0.332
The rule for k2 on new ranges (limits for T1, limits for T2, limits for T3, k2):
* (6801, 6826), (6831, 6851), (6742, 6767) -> -0.302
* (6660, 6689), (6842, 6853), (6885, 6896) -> -0.303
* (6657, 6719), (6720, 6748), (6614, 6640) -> -0.315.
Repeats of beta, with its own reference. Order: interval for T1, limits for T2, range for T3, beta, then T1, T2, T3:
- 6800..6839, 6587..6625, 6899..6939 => 0.98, 0.94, 1.03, 0.99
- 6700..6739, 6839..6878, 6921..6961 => 1.09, 1.06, 0.97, 0.94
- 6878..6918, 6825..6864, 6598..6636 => 0.89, 0.96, 0.96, 1.04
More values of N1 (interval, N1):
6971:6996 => 11.5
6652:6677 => 11.7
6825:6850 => 11.9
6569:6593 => 10.7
